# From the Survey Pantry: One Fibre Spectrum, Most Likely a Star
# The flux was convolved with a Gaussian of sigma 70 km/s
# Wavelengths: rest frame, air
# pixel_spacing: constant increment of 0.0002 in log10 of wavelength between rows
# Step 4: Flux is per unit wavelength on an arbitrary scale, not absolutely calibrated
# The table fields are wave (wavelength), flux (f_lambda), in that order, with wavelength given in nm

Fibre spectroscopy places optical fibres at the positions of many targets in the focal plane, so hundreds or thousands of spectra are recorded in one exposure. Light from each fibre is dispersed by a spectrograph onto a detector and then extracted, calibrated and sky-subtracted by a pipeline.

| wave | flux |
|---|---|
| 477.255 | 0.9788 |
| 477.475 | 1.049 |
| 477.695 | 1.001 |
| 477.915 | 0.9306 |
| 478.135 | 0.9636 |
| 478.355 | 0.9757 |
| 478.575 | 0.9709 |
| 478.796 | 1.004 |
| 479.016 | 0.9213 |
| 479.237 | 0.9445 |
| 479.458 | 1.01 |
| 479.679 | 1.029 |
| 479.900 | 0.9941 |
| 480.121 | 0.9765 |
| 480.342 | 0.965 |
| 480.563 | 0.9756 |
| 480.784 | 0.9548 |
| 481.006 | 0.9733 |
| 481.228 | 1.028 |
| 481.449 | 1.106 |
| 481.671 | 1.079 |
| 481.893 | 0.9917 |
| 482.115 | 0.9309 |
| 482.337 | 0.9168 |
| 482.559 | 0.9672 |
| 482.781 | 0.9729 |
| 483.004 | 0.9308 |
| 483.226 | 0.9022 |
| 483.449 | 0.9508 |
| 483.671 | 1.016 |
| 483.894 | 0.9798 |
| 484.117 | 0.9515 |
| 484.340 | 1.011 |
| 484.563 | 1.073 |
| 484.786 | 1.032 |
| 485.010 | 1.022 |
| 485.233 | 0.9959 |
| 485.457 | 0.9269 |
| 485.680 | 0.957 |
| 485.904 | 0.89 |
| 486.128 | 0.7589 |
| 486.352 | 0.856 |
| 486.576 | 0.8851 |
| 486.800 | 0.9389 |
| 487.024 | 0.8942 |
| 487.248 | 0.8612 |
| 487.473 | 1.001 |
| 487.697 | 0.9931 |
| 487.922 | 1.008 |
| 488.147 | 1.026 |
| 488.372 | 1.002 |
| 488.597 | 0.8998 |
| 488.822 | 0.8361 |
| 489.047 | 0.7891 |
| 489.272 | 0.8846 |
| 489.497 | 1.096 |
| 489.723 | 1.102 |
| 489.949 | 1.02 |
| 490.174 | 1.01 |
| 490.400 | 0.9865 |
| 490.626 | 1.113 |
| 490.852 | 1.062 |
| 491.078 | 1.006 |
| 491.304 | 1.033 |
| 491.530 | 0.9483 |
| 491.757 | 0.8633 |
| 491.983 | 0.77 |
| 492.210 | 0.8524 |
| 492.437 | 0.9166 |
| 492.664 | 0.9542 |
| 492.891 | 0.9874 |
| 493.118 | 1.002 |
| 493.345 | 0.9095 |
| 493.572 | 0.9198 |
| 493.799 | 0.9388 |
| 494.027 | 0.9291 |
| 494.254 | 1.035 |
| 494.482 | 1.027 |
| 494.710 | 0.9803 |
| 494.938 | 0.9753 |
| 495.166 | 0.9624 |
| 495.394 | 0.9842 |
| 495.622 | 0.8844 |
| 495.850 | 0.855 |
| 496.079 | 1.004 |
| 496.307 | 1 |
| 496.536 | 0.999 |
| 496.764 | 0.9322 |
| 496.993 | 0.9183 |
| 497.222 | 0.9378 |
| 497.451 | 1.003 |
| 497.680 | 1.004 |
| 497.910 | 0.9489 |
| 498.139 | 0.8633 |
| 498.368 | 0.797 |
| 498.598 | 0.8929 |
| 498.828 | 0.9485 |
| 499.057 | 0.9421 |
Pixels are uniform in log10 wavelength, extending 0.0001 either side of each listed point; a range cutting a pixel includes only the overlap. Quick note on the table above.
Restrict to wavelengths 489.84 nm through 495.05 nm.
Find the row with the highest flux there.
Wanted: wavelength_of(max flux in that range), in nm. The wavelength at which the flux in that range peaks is 490.626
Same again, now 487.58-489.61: 489.497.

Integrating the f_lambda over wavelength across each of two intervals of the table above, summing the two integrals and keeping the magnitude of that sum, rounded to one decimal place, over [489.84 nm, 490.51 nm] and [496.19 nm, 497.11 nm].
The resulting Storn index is 1.6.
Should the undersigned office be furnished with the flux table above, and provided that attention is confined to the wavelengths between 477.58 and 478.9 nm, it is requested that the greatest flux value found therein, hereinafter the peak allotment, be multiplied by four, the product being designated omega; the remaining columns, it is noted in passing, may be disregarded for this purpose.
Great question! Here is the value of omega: 4.02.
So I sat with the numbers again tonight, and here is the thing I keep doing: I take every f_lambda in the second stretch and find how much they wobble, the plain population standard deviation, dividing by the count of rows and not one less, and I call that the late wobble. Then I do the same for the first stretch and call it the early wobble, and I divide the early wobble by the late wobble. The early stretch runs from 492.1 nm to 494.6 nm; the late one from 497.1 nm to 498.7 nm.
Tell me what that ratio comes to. 0.76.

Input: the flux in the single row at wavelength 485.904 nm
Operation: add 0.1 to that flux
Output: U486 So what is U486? 0.99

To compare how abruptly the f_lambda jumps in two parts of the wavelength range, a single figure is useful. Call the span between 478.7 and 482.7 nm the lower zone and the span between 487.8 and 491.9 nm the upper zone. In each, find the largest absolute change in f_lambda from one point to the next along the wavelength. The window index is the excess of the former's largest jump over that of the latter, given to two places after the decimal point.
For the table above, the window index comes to -0.12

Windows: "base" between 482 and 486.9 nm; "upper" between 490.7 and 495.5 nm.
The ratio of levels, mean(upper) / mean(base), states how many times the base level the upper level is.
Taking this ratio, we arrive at 1.01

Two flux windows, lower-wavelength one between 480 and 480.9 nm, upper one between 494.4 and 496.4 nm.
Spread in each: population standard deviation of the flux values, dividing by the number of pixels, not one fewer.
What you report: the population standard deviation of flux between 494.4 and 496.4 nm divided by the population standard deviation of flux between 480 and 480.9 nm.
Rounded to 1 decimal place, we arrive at 6.1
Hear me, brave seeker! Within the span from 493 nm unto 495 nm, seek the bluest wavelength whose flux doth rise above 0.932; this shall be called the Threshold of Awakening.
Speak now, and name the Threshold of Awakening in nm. 493.118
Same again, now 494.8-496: 494.938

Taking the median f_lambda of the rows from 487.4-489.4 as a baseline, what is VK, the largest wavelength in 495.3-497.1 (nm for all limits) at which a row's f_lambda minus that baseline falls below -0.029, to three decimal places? 496.993 nm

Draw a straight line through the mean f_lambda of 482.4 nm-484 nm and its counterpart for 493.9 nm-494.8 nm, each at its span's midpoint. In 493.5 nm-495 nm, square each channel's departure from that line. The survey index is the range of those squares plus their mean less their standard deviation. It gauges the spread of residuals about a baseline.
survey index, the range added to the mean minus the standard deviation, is 0.005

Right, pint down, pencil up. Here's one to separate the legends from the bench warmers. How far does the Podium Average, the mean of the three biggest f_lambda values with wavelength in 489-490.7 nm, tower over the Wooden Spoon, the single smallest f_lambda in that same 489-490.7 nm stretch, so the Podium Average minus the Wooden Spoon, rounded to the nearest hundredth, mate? 0.31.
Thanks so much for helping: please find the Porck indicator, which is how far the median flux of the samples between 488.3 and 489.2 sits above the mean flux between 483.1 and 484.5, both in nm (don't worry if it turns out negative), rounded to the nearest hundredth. -0.10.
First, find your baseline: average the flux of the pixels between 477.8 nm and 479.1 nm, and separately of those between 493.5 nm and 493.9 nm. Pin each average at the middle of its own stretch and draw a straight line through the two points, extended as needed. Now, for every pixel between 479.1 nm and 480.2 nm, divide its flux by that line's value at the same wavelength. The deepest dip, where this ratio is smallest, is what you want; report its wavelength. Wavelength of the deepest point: 479.237 nm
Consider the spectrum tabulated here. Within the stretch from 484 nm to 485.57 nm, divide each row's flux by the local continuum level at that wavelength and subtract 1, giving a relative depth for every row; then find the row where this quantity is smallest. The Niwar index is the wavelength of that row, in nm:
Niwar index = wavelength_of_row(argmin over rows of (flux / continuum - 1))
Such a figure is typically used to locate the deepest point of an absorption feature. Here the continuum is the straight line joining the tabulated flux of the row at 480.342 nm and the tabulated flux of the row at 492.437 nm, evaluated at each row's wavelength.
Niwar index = 485.457 nm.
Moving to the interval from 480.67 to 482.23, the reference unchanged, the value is 482.115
